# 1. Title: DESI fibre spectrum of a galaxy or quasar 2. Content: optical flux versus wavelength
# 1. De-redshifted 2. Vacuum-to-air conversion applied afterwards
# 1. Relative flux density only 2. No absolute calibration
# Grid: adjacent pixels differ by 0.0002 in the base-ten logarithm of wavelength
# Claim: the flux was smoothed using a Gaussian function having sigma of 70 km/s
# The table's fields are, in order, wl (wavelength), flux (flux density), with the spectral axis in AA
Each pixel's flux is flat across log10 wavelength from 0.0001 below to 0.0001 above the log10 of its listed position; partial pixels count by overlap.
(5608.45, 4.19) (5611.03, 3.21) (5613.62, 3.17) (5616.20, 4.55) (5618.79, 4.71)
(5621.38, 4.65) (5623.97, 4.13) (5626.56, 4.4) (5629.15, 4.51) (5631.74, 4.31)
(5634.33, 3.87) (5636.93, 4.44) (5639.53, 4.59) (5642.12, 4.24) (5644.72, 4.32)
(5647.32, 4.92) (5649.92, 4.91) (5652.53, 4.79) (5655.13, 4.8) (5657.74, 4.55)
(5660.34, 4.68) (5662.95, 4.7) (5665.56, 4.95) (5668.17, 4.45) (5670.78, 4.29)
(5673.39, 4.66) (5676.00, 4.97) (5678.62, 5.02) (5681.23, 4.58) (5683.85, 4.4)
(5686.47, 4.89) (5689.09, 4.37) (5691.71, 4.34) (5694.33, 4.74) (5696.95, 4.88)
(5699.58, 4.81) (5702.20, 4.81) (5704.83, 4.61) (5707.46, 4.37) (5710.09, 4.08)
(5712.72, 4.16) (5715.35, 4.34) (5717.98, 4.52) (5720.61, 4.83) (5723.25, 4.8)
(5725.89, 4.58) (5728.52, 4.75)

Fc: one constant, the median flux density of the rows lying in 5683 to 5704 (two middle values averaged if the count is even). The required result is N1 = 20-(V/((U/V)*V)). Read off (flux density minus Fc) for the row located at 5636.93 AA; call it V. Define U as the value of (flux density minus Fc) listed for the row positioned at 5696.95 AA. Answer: 23.2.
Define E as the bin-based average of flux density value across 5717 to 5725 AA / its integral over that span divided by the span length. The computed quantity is 4.71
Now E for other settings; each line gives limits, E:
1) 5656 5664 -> 4.65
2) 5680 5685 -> 4.49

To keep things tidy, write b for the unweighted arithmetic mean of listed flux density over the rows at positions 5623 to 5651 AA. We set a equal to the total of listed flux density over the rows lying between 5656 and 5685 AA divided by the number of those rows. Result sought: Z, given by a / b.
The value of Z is 1.05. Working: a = 4.66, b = 4.42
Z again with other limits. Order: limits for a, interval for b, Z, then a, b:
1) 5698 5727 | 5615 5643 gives 1.03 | 4.54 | 4.40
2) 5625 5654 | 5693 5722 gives 0.98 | 4.48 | 4.56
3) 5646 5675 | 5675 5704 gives 1.00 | 4.70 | 4.71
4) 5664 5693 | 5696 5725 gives 1.01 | 4.63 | 4.56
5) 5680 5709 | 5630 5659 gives 1.02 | 4.62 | 4.52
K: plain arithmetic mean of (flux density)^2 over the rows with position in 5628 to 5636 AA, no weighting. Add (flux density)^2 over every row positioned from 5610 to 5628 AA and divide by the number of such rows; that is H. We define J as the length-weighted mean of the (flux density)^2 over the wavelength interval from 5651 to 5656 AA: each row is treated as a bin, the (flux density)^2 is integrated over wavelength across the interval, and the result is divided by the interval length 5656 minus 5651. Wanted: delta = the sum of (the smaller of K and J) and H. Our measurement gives 35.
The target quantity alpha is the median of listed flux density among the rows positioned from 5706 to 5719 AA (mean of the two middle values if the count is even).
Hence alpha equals 4.34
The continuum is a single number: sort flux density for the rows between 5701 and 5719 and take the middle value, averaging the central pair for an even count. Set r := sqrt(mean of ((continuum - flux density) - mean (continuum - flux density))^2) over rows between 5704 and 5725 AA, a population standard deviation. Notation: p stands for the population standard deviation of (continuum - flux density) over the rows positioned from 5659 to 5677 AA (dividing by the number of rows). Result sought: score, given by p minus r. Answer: -0.03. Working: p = 0.227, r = 0.26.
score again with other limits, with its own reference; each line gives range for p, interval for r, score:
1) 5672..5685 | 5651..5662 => 0.13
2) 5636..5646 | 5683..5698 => -0.11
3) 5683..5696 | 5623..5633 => 0.08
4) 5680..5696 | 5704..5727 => -0.04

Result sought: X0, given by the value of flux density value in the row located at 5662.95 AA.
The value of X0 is 4.7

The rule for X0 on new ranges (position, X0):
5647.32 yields 4.92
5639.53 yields 4.59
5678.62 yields 5.02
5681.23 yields 4.58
